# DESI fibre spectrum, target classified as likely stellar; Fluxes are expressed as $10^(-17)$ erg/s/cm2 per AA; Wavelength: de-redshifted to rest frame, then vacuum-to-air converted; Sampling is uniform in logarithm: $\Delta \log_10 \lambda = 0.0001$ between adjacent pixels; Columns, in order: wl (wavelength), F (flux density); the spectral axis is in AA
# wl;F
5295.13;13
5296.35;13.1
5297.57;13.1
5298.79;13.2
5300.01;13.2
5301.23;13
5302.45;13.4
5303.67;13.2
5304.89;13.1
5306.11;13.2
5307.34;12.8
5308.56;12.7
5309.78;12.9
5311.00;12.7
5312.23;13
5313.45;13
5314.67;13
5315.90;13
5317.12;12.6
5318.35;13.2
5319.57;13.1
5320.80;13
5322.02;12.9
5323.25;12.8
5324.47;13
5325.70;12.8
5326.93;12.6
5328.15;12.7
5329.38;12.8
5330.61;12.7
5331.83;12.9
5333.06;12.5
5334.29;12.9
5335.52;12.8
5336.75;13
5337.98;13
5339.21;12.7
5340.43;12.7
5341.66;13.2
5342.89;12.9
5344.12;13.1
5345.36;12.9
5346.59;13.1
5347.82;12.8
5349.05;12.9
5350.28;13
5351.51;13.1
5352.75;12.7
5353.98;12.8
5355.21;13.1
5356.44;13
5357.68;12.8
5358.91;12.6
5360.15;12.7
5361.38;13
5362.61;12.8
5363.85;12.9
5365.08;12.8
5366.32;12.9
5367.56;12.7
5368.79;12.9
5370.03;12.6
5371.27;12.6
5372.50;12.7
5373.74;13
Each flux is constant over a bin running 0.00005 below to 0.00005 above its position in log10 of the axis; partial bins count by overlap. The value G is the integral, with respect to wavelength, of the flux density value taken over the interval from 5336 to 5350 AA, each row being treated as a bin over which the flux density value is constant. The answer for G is 181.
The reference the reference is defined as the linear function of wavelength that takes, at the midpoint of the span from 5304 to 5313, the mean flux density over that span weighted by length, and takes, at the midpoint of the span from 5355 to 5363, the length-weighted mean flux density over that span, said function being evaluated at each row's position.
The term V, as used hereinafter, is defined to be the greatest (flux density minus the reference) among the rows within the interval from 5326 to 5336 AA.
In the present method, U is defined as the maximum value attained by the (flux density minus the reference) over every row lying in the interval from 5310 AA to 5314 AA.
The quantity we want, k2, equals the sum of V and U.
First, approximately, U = 0.08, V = 0.01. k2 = 0.1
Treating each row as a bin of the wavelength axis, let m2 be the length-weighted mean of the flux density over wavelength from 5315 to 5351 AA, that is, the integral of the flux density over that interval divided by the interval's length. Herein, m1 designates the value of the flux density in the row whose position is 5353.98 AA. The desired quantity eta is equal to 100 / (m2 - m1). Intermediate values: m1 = 12.8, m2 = 12.9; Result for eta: 1188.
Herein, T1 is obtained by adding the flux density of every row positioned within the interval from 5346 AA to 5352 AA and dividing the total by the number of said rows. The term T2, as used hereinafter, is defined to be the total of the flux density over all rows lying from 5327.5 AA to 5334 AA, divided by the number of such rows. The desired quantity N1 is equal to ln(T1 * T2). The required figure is 5.11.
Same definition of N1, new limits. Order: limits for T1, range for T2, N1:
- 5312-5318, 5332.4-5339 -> 5.11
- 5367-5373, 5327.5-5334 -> 5.08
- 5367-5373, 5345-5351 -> 5.10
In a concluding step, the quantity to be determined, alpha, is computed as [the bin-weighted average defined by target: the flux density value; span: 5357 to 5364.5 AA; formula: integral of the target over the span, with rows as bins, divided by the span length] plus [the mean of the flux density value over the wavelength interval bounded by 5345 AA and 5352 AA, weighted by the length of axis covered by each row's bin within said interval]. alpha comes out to 25.8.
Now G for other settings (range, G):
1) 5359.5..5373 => 173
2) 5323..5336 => 166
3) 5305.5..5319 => 174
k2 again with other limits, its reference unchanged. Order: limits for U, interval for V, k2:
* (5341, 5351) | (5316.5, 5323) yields 0.6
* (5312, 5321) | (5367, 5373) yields 0.4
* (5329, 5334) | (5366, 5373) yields 0.1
